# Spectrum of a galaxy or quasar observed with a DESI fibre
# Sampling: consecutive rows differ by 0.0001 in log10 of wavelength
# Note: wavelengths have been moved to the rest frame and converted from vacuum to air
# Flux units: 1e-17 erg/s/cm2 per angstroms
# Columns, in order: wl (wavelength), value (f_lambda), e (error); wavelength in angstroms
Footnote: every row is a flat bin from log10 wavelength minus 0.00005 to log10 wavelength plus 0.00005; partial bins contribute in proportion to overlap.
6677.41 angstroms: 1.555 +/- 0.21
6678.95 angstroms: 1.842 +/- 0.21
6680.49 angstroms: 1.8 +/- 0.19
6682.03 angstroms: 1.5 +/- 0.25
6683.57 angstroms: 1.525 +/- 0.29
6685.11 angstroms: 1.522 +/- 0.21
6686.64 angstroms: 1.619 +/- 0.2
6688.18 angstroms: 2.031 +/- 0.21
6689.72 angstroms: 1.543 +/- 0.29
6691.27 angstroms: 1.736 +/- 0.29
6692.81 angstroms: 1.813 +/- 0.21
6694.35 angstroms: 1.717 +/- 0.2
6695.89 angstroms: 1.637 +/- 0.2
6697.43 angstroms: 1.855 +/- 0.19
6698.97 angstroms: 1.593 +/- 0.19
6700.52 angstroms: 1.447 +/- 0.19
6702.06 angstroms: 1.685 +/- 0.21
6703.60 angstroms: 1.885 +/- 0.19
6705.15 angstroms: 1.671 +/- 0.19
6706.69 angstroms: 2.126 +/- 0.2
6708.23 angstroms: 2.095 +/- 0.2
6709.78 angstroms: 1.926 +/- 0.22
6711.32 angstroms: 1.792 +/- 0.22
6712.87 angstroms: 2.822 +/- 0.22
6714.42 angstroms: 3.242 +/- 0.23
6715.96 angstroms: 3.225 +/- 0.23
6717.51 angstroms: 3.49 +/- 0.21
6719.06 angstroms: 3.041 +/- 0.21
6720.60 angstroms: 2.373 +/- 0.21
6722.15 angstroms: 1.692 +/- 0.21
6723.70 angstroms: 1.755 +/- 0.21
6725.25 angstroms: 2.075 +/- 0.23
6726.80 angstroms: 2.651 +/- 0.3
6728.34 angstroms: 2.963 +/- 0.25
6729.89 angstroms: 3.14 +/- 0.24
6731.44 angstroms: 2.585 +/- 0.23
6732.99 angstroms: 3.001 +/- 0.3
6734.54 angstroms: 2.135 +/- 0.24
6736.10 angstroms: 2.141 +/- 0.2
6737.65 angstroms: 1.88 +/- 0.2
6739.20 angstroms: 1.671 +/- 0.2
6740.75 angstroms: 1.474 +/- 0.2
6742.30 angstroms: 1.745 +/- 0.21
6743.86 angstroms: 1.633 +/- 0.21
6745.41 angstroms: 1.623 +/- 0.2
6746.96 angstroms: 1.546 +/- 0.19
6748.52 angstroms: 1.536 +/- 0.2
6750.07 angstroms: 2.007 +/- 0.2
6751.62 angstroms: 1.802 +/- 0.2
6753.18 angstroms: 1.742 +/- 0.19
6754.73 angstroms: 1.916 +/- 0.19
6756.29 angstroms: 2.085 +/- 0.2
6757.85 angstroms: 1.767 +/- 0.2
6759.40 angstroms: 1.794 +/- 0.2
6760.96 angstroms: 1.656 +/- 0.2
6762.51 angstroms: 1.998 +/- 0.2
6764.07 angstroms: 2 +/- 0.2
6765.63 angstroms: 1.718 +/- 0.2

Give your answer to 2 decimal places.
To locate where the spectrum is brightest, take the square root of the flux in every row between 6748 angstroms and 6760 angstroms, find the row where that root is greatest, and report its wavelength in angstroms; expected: 6756.29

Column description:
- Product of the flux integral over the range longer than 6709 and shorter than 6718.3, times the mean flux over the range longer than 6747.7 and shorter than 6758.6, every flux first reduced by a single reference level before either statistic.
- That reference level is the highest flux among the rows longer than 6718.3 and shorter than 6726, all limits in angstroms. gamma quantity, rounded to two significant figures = 3.3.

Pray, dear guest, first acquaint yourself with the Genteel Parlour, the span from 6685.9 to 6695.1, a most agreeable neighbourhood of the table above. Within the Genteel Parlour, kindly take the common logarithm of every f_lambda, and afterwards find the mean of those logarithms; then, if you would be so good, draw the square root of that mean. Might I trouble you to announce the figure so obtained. 0.49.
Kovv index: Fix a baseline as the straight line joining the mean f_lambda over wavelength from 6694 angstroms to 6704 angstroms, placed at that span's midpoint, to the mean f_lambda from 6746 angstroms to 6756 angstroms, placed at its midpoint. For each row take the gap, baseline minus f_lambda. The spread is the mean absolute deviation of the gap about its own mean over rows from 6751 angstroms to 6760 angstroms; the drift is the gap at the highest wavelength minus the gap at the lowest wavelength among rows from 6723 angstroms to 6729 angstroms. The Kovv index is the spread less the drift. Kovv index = 1.3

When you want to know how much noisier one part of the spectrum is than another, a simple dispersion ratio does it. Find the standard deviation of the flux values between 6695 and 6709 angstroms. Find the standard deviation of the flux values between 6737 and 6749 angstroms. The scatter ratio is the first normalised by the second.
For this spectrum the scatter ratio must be 1.8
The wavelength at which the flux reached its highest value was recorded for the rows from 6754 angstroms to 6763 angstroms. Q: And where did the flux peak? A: 6756.29 angstroms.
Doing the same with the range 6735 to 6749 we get 6736.10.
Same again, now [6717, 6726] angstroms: 6717.51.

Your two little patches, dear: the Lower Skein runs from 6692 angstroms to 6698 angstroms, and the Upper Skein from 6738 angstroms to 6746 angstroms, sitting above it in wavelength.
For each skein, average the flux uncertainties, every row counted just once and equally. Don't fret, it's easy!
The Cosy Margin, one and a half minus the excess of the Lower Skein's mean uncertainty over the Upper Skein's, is 1.50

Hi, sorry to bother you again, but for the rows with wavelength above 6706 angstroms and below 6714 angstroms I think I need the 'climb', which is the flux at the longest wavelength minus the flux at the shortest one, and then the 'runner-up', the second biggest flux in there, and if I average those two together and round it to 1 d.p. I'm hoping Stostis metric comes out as 1.4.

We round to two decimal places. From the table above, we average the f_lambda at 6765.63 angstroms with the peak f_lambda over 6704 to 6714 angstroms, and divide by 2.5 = 0.91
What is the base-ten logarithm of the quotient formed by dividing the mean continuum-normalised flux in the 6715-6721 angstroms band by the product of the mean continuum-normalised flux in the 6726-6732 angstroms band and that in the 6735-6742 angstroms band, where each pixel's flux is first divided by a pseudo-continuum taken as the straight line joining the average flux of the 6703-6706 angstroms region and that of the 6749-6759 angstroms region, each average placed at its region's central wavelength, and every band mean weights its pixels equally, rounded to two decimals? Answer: 0.05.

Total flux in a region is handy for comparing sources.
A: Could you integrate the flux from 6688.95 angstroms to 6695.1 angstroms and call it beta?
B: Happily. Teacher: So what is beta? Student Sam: 10.5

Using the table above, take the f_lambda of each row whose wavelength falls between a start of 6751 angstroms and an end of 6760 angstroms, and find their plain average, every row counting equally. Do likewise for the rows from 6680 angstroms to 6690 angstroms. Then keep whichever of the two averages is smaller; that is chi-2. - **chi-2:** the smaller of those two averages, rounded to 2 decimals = 1.65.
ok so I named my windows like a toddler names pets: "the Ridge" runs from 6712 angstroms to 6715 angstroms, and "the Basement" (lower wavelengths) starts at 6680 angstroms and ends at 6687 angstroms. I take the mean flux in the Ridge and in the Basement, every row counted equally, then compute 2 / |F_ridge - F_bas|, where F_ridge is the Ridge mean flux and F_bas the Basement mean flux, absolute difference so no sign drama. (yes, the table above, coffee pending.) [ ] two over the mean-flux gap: 1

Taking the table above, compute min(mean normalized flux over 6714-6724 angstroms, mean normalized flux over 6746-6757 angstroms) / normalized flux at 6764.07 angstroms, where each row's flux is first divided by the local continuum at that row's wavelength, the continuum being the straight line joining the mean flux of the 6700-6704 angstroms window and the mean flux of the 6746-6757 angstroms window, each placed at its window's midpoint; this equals 0.92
